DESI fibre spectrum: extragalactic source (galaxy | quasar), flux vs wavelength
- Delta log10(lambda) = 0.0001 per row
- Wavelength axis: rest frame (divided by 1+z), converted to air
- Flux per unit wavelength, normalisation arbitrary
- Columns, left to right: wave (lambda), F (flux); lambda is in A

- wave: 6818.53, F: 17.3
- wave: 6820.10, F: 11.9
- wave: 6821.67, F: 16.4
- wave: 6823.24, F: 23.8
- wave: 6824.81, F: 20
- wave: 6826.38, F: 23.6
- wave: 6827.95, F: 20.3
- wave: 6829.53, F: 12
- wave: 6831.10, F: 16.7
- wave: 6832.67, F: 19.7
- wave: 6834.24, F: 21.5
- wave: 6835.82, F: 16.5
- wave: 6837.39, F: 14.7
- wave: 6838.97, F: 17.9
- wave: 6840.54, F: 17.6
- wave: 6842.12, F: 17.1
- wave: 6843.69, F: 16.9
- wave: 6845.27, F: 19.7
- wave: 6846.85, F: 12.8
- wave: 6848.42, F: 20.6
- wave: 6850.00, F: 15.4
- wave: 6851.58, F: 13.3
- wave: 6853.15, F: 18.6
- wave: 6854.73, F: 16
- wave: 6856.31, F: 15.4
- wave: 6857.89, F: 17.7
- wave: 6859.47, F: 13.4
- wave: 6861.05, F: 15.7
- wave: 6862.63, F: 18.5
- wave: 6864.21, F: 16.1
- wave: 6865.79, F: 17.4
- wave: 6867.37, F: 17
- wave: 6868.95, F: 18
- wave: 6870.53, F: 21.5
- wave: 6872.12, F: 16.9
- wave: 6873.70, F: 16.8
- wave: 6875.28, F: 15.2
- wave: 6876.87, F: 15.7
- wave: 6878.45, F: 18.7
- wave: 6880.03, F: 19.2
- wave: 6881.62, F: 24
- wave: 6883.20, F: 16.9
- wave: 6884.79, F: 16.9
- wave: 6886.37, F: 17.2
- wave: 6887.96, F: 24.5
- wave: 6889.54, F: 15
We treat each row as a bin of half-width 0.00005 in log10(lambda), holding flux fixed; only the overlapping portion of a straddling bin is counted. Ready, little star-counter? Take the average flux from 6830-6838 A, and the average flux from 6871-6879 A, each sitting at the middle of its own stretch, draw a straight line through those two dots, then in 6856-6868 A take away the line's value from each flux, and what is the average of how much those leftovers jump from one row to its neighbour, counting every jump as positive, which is 2.3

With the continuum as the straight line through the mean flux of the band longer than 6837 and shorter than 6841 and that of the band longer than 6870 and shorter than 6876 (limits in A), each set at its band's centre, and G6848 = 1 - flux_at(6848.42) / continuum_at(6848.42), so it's -0.21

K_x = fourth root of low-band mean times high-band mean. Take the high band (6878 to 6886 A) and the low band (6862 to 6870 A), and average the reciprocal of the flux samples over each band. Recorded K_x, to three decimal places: 0.235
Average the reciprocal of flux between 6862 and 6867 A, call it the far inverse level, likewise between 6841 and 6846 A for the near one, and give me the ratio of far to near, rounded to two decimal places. 1.03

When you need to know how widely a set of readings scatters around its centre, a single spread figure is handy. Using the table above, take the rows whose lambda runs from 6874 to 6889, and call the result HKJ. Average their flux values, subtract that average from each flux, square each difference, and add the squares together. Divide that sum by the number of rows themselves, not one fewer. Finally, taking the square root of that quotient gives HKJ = 3.2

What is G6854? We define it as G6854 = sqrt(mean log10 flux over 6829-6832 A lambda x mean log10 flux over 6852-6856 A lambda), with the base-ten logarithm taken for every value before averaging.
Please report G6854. 1.19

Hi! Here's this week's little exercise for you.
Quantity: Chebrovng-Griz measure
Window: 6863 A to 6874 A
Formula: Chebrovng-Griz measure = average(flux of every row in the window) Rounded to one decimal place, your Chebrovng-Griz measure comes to 17.7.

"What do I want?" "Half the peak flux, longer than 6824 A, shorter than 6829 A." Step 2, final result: 11.8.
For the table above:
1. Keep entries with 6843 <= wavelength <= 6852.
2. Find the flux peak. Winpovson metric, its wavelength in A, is 6848.42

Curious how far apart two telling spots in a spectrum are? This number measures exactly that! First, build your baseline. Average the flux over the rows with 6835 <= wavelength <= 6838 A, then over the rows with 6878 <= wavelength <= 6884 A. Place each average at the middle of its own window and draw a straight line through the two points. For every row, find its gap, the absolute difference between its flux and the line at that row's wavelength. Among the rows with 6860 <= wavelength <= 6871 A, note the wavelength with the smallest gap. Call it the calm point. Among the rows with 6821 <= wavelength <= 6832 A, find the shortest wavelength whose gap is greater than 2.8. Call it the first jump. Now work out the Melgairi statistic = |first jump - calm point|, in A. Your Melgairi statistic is 39.4 A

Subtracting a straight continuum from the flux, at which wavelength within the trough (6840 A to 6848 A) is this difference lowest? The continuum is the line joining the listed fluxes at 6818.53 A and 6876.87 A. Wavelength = 6846.85 A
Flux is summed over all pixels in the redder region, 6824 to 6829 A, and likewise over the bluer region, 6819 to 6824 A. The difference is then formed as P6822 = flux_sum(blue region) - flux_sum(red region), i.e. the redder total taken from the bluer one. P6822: -12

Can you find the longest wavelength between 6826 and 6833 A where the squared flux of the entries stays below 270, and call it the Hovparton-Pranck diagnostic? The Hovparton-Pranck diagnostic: 6829.53 A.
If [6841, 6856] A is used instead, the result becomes 6854.73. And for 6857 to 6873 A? 6864.21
